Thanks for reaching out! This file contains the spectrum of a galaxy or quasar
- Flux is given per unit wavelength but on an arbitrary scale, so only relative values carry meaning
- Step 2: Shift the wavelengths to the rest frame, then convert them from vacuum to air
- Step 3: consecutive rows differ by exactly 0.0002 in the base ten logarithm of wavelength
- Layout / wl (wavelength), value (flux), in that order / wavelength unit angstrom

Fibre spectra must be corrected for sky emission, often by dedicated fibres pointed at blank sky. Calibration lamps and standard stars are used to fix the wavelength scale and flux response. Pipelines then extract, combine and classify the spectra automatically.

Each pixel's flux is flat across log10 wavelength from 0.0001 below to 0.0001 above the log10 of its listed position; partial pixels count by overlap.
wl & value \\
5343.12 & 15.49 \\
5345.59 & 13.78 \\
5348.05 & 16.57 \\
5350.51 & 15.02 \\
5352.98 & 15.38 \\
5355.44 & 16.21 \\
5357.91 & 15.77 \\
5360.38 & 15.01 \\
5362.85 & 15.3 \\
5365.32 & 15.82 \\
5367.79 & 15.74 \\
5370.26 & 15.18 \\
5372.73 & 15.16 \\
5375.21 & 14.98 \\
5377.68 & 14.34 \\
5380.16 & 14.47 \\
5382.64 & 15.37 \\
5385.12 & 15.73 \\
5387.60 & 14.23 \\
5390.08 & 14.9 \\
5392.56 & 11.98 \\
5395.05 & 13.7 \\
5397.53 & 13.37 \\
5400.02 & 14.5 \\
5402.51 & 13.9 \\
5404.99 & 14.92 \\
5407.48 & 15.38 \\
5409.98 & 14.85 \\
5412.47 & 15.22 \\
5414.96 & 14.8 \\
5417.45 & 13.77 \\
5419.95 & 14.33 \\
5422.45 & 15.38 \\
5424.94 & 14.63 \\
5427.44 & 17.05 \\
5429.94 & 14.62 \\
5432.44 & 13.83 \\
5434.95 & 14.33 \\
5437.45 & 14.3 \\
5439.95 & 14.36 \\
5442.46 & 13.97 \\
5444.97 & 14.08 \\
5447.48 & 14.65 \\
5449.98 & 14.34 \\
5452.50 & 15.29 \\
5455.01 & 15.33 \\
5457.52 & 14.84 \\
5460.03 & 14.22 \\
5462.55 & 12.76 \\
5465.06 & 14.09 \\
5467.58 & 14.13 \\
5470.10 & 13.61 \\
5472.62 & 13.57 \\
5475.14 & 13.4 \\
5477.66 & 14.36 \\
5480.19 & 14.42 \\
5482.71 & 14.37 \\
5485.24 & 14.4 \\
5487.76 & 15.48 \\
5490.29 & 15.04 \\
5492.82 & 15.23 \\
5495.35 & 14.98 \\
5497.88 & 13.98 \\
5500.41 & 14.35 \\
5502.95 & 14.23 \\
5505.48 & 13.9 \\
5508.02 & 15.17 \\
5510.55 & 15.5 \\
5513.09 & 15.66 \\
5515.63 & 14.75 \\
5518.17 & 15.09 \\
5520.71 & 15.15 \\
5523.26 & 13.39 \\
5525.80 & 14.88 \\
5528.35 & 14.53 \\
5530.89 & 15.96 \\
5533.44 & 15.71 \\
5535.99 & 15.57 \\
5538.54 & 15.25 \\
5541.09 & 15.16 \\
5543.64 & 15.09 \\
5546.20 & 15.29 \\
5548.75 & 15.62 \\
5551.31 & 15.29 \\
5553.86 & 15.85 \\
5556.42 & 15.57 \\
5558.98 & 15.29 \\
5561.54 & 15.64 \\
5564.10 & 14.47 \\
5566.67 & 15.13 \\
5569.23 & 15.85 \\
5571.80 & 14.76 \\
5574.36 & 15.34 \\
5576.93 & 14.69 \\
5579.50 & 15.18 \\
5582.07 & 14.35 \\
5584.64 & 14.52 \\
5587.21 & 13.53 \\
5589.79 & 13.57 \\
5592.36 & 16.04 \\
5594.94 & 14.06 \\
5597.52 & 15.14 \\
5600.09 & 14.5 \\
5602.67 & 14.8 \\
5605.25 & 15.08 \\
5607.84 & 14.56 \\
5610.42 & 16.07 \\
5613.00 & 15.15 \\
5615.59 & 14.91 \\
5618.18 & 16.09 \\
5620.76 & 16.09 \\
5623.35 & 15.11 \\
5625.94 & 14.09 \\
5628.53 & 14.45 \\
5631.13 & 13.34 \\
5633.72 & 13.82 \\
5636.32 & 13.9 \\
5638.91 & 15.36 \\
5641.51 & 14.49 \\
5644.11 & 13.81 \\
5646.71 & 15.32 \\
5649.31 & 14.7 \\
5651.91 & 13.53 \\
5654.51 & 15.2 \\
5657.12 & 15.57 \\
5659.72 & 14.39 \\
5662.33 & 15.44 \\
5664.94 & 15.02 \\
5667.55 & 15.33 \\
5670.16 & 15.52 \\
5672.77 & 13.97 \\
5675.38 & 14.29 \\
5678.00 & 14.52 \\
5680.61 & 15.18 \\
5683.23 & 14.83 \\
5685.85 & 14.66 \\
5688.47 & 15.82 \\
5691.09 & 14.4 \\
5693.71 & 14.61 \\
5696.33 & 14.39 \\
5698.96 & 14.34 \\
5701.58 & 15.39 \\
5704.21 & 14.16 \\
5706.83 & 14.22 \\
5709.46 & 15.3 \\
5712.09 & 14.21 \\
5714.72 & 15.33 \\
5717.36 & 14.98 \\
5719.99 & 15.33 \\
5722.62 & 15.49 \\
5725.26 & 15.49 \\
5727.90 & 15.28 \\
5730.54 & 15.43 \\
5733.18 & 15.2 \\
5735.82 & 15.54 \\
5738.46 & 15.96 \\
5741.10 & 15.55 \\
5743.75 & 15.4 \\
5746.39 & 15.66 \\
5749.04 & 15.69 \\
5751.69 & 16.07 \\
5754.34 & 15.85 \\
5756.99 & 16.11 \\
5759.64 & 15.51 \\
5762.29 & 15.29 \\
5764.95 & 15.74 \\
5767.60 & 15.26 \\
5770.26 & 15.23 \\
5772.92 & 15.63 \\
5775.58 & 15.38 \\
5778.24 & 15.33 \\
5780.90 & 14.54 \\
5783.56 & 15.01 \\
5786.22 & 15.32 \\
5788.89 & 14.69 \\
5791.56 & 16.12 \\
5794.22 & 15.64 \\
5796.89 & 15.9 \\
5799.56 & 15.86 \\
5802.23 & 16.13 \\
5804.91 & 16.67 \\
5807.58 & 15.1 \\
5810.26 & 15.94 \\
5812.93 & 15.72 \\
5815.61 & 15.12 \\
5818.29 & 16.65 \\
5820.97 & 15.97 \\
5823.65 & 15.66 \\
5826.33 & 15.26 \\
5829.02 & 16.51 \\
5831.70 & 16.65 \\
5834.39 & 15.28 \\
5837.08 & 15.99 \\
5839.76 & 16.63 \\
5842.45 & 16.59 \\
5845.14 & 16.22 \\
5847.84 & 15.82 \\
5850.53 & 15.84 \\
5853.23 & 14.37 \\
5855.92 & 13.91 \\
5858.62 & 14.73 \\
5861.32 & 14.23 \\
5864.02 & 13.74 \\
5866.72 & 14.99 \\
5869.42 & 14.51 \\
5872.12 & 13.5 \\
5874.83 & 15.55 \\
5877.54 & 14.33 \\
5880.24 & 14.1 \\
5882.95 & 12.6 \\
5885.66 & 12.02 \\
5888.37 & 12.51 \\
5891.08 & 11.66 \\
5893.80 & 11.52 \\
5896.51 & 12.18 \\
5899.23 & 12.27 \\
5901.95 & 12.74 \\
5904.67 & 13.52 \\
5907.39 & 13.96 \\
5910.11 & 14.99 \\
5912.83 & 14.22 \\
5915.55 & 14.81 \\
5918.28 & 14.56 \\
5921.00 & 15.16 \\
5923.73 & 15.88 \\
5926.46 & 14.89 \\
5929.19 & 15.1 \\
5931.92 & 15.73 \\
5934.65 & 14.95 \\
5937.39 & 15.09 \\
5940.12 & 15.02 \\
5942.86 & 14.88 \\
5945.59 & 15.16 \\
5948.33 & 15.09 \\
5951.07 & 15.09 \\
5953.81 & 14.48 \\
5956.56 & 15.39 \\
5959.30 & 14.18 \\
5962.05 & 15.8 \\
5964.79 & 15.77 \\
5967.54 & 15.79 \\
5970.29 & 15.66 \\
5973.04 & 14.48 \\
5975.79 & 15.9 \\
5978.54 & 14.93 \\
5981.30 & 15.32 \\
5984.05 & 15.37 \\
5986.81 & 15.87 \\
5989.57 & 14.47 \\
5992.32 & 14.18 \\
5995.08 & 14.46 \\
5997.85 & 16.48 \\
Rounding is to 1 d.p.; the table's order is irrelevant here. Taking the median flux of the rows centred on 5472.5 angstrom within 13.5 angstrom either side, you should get 14.1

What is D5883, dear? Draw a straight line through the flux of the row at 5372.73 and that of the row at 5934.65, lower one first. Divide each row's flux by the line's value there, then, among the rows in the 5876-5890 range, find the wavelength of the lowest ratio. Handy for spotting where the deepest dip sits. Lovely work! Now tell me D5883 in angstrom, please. 5885.66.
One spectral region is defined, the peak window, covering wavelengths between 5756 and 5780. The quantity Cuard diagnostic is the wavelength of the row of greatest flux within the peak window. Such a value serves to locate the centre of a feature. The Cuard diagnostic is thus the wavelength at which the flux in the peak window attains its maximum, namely 5756.99 angstrom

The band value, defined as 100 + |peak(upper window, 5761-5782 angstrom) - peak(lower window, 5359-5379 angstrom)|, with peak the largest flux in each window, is 100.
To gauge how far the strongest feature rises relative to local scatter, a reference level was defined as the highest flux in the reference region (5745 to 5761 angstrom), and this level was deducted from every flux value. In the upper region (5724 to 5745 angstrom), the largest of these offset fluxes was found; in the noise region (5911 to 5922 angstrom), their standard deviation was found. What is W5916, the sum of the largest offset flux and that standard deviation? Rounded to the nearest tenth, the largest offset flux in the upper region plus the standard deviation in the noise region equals 0.2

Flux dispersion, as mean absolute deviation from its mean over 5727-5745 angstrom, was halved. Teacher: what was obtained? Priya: 0.087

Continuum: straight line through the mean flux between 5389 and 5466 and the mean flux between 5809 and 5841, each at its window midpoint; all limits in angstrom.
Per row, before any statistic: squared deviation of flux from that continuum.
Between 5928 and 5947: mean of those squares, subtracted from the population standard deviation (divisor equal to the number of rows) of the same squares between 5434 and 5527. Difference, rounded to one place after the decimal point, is -1.0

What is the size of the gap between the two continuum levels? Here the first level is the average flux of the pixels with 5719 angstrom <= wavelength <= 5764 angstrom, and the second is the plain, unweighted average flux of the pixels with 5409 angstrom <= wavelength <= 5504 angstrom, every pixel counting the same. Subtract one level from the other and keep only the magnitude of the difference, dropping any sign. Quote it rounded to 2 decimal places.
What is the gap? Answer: 1.09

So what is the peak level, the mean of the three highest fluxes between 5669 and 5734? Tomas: 15.6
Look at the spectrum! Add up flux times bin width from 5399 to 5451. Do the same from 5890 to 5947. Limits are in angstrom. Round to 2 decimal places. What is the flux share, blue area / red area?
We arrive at 0.94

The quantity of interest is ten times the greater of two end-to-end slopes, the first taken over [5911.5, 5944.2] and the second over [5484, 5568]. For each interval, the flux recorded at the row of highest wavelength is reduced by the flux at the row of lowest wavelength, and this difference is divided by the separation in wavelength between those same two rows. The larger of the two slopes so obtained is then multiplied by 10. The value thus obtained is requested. 0.22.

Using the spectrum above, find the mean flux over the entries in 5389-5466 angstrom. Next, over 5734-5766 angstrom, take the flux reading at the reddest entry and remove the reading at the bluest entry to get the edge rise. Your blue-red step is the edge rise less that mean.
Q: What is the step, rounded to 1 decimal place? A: -14.2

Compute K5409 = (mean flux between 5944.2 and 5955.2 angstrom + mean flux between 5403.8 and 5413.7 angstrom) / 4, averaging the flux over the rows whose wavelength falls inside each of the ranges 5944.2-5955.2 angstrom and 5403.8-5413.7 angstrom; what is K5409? 7.5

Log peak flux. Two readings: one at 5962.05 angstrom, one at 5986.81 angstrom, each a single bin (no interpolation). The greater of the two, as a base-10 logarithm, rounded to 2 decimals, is 1.20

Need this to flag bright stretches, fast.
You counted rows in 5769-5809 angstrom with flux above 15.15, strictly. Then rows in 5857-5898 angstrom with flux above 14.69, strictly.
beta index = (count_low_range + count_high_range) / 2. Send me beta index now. 7.0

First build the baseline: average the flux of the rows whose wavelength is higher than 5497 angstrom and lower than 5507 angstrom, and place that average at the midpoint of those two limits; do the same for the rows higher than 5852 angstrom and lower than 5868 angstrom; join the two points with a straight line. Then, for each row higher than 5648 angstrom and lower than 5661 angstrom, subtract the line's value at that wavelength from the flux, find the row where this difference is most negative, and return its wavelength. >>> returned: 5651.91 angstrom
